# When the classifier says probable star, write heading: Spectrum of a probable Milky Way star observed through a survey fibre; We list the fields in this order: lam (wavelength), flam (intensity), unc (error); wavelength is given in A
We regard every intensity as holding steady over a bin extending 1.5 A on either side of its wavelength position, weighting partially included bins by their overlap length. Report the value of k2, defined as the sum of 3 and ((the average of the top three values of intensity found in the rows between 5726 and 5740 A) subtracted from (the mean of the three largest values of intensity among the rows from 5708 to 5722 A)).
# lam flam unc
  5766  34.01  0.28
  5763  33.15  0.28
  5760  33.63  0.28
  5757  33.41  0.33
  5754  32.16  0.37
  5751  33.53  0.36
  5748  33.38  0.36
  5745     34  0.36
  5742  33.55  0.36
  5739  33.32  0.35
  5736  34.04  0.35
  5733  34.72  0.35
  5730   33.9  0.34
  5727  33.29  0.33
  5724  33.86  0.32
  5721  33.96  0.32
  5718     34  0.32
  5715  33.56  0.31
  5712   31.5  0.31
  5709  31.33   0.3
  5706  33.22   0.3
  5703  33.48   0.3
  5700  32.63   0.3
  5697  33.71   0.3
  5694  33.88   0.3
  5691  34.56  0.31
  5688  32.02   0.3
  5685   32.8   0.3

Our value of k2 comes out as 2.6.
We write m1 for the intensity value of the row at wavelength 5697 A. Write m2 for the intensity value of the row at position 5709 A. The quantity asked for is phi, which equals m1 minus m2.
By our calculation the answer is 2.4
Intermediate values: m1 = 33.71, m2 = 31.33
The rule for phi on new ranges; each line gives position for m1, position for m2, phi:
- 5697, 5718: -0.3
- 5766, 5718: 0.0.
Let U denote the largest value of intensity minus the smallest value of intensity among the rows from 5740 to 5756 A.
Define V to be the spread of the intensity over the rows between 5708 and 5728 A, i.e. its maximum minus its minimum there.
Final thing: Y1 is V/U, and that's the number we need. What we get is 1.45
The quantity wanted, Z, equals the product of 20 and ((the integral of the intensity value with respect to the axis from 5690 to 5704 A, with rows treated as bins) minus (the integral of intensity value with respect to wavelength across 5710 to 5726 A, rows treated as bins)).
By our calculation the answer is -1244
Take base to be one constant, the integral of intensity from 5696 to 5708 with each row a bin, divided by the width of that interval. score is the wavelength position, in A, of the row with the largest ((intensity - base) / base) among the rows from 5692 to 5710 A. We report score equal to 5694 A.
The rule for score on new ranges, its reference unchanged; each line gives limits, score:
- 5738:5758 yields 5745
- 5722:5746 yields 5733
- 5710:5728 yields 5718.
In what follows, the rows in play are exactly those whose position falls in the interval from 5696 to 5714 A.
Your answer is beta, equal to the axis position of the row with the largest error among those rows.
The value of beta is 5712 A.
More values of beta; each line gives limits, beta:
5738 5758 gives 5754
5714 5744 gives 5742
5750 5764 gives 5754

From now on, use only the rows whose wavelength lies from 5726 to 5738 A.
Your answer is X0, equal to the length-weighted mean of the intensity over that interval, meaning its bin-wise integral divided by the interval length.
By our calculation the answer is 34.0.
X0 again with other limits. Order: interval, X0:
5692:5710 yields 33.1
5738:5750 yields 33.6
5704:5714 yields 32.2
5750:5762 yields 33.2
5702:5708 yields 33.2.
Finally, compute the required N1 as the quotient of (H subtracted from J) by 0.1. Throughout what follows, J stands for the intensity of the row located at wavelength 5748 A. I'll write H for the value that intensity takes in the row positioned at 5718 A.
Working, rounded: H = 34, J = 33.38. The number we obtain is -6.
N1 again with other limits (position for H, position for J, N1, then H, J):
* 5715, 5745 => 4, 33.56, 34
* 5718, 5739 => -7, 34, 33.32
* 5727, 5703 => 2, 33.29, 33.48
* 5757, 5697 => 3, 33.41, 33.71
